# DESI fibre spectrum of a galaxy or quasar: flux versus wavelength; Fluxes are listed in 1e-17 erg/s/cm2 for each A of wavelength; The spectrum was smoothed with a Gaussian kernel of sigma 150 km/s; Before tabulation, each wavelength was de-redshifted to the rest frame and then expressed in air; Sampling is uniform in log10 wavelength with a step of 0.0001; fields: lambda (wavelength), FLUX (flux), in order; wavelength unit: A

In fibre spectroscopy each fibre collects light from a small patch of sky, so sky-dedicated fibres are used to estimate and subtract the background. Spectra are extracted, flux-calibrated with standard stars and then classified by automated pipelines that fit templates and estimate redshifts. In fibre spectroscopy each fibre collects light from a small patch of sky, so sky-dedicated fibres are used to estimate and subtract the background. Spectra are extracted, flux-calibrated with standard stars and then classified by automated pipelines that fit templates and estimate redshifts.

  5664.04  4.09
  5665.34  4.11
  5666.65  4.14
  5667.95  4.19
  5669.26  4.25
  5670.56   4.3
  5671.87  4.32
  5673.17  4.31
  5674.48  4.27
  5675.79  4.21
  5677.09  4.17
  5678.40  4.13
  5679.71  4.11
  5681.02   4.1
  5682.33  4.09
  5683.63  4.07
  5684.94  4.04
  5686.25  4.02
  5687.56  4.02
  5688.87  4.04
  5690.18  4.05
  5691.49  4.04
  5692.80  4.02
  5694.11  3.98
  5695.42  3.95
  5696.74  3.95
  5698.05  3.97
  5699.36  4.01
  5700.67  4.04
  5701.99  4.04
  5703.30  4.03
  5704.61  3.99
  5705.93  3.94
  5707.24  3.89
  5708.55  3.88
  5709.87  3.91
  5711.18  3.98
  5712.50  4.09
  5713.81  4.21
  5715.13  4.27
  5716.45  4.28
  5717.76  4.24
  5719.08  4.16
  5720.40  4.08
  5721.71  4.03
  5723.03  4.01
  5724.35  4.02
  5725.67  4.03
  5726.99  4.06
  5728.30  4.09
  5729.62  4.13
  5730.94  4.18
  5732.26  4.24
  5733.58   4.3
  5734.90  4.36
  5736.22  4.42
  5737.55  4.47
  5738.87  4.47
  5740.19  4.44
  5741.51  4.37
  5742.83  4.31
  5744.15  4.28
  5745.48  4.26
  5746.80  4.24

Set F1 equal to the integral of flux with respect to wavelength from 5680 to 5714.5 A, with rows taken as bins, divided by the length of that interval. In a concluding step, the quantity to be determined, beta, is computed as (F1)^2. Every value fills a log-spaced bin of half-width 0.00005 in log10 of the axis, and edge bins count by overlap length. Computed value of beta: 16.1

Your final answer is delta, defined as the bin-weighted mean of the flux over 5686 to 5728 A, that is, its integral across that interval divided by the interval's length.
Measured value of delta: 4.04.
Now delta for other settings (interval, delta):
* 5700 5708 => 3.99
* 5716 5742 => 4.22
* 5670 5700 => 4.09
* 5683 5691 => 4.04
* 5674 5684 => 4.15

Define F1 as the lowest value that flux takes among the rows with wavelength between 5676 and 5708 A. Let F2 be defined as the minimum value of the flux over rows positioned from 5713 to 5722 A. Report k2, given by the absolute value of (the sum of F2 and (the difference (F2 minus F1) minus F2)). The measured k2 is 0.14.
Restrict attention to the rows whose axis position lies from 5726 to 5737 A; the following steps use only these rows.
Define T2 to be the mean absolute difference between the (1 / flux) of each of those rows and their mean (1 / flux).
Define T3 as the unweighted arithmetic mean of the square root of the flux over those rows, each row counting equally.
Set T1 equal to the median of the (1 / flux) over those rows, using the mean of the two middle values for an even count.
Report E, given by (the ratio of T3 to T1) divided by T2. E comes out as 1437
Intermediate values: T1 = 0.238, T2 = 0.006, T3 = 2.055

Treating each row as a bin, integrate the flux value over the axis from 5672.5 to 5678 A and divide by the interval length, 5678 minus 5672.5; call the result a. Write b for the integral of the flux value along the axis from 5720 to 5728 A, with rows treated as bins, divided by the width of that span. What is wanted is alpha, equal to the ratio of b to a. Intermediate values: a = 4.2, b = 4.04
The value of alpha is 0.95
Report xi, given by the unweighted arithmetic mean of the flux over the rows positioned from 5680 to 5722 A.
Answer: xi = 4.04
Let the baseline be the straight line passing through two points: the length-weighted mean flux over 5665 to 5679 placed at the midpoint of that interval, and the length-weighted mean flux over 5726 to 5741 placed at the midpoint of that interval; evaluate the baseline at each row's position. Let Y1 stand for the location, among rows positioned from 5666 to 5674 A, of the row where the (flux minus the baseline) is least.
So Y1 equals 5666.65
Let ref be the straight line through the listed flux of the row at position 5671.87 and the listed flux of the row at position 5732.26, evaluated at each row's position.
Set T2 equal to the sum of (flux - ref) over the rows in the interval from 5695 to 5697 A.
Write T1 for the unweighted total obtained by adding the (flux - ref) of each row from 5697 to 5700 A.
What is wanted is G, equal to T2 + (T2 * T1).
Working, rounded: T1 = -0.59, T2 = -0.7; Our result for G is -0.28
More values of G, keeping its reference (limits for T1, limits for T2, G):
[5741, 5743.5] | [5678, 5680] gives -0.47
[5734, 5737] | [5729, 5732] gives -0.23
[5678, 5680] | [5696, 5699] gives -0.40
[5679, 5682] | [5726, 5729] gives -0.20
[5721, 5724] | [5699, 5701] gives -0.28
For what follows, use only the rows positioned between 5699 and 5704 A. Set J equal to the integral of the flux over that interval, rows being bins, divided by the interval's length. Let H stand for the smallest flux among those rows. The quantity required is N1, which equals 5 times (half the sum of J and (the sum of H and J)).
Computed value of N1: 30.2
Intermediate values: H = 4.01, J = 4.03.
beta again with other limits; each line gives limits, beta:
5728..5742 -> 18.7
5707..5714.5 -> 16.0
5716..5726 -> 16.9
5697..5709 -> 15.8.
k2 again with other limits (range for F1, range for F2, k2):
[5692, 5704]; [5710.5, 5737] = 0.03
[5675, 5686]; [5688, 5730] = 0.16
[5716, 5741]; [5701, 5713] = 0.13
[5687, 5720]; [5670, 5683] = 0.21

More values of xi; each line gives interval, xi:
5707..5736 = 4.11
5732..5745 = 4.37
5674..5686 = 4.13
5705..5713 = 3.95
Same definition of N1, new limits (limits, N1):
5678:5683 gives 30.8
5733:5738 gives 32.6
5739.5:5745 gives 32.4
